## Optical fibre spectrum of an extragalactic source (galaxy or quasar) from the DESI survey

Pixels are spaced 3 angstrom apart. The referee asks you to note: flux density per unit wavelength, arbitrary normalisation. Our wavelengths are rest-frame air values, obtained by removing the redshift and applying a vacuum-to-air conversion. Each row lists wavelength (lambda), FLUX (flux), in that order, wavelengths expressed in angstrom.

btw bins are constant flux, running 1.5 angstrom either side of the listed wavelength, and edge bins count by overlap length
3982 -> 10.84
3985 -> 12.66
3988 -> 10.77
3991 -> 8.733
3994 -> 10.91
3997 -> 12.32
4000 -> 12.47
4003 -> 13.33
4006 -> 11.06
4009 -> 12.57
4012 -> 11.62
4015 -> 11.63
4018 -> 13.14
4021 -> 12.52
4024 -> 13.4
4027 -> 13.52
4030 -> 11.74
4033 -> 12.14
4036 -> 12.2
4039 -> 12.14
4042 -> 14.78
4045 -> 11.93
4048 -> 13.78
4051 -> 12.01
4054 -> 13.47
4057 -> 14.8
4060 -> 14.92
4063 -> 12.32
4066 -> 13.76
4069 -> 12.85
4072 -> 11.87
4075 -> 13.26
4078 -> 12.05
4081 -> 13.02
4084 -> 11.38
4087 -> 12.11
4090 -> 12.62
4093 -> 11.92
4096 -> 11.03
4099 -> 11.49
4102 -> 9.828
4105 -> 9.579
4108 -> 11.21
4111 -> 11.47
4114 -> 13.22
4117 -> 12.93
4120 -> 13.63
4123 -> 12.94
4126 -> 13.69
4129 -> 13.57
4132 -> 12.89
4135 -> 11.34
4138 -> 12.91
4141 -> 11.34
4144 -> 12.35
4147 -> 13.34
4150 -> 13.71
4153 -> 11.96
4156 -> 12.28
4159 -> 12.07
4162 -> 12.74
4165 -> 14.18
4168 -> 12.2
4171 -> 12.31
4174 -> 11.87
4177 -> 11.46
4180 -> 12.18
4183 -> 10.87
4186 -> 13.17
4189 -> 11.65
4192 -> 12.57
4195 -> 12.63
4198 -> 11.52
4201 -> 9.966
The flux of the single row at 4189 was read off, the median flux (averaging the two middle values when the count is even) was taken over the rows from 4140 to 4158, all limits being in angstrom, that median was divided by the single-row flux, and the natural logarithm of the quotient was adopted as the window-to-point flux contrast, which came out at 0.056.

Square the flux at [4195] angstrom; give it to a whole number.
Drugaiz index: 160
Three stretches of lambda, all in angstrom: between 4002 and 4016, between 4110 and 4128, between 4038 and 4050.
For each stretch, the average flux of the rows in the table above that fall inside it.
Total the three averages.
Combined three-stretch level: 38.2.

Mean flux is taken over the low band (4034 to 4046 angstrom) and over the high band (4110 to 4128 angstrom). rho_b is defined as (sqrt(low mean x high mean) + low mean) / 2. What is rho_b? 12.8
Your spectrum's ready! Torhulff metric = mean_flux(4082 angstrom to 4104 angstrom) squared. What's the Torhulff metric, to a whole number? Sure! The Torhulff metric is 132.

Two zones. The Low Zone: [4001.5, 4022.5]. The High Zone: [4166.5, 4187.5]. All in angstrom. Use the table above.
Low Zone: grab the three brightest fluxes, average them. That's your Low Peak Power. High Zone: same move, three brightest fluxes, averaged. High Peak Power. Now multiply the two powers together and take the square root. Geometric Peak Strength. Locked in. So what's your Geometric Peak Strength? 12.8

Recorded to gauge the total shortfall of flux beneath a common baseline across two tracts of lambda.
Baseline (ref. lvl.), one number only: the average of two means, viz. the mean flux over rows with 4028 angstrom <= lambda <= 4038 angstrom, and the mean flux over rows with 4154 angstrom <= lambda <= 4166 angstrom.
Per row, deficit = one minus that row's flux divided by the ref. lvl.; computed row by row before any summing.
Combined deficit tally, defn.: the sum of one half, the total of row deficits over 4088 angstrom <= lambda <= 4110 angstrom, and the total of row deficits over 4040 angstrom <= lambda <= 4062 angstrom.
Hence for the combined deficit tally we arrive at 0.54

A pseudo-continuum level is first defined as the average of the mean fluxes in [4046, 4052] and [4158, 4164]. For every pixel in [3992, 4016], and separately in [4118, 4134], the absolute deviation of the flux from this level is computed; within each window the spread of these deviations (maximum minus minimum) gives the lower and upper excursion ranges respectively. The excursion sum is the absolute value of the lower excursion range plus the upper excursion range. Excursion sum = 2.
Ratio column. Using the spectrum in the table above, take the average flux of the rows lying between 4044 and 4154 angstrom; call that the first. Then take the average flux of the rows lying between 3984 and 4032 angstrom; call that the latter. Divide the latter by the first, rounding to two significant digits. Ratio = 0.96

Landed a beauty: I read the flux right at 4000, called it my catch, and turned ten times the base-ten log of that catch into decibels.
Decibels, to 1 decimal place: 11.0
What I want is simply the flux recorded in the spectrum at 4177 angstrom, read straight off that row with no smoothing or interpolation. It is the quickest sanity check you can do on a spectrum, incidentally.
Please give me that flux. 11.46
